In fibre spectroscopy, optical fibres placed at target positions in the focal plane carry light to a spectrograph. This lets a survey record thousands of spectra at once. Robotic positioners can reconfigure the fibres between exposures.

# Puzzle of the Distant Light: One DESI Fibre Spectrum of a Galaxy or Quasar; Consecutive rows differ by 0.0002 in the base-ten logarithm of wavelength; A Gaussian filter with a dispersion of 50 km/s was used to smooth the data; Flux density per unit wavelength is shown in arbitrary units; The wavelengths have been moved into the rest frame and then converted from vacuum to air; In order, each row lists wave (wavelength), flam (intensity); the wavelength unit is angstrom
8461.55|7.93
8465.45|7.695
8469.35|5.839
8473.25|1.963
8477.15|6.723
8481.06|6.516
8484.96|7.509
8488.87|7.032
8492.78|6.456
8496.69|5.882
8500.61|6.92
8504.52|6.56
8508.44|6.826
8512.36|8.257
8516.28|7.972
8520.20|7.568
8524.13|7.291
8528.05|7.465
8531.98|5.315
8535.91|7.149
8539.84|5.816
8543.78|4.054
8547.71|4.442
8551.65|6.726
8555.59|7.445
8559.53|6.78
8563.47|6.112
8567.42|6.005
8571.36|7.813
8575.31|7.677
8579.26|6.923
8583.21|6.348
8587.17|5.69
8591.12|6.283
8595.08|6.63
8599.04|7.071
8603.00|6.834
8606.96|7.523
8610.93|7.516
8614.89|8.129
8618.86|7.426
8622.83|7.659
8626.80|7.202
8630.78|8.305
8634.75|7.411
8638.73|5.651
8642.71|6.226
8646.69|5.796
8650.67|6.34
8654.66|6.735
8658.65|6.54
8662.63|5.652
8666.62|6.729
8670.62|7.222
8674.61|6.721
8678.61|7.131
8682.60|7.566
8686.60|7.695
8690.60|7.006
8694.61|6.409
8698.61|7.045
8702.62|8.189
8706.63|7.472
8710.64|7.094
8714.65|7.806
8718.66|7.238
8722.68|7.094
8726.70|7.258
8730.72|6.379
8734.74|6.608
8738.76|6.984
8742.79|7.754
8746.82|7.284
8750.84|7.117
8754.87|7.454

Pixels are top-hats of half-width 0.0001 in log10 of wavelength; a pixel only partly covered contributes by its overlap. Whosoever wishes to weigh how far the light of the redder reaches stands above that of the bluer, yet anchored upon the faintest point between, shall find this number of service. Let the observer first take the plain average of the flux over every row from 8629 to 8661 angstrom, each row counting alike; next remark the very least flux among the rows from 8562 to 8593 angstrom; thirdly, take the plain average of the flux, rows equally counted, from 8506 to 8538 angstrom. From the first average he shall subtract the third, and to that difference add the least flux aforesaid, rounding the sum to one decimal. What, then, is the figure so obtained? 5.1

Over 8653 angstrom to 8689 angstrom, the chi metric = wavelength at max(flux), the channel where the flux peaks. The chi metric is 8686.60 angstrom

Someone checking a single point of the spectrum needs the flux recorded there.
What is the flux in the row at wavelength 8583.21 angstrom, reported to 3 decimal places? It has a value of 6.348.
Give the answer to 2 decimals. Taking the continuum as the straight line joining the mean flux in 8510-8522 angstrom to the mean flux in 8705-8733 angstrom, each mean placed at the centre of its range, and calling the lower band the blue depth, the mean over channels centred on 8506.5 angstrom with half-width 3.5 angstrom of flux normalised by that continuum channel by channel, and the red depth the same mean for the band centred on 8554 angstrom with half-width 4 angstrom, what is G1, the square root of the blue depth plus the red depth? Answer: 1.32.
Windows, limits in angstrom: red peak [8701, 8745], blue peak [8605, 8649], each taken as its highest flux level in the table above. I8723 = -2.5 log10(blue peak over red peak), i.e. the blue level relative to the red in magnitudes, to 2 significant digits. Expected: -0.015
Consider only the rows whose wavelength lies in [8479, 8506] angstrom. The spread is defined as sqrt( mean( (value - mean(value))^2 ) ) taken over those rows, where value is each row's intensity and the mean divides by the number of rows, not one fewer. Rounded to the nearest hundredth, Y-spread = 0.48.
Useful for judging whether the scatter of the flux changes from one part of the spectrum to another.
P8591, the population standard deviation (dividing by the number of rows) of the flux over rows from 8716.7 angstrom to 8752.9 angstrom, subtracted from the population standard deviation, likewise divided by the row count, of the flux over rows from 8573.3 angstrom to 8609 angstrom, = 0.211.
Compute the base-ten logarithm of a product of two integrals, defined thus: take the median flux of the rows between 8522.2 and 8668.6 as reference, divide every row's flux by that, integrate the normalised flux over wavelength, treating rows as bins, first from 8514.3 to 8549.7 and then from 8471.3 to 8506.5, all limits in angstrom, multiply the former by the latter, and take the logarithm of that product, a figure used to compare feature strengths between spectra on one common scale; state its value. 3.03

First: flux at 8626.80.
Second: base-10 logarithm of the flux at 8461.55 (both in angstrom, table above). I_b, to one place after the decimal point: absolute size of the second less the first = 6.3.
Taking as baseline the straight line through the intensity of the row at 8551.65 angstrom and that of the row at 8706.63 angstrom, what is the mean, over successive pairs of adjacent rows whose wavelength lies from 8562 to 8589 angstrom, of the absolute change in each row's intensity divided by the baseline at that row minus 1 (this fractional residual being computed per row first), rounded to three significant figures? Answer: 0.100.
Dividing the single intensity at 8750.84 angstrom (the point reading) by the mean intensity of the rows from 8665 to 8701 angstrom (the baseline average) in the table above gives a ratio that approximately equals 1.01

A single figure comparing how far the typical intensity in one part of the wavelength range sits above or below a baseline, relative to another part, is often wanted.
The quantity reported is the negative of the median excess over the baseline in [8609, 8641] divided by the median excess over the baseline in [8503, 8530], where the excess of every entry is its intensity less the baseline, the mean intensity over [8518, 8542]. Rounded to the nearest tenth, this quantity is -1.0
